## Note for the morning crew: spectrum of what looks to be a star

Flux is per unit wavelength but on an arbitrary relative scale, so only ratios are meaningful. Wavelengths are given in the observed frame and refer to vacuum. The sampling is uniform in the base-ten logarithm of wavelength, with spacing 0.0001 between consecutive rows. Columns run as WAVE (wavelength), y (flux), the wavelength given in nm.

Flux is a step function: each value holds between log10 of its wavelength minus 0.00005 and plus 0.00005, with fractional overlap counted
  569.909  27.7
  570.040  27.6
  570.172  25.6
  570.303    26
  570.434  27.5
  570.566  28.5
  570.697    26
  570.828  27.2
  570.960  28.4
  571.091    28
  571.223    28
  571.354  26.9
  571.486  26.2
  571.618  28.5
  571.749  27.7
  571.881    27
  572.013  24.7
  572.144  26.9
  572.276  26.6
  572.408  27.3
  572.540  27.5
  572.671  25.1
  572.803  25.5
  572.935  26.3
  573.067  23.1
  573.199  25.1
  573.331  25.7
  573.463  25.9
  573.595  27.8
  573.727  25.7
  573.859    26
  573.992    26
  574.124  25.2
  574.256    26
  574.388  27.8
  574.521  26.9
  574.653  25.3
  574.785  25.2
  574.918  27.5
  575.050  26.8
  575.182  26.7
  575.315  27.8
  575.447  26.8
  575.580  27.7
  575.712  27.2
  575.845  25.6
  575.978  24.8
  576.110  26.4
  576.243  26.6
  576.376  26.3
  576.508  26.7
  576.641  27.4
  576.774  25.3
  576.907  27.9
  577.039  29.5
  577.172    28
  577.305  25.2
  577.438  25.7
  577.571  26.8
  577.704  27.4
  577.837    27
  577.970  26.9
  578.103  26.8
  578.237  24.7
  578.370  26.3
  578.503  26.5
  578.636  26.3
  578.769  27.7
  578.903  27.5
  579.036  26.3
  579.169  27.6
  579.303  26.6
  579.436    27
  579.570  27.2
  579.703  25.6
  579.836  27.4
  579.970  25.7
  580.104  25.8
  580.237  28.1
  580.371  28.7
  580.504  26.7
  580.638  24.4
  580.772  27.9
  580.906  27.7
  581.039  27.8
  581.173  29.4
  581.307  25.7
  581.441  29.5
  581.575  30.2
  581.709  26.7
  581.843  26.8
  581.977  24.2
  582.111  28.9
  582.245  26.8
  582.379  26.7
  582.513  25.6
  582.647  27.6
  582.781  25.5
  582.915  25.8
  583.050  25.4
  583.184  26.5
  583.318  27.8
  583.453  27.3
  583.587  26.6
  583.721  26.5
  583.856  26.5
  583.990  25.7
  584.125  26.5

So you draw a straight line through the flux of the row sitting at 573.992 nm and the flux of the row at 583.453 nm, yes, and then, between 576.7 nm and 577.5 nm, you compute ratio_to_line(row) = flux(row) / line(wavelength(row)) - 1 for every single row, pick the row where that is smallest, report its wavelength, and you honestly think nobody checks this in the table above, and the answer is 577.305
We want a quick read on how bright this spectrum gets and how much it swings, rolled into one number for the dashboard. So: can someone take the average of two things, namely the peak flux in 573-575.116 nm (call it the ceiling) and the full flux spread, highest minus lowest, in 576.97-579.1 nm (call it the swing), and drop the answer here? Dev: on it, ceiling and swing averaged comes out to 16.30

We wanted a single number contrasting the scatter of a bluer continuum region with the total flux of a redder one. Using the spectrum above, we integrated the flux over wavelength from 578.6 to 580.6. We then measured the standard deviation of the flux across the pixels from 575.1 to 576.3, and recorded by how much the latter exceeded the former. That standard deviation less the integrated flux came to -53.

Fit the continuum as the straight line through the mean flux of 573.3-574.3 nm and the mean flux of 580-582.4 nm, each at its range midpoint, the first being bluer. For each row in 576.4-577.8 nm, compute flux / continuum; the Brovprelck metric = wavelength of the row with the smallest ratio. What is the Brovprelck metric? 577.305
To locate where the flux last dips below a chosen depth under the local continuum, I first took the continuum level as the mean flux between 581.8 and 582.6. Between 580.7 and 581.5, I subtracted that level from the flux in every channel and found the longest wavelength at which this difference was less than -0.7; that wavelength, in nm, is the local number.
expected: 581.307 nm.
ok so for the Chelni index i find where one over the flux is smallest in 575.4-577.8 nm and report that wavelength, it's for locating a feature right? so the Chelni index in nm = 577.039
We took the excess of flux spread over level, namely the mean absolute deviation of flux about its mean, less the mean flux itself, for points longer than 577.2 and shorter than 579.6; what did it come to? -26.0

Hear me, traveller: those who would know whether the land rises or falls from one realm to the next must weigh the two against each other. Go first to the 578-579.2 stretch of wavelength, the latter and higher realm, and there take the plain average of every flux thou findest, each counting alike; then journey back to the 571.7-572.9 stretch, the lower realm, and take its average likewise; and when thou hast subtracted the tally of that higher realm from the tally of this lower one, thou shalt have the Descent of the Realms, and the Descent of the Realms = -0.2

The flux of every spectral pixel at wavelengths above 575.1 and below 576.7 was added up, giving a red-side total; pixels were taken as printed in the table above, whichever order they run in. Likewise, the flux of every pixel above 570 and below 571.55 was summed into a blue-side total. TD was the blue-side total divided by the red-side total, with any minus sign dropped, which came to 1.02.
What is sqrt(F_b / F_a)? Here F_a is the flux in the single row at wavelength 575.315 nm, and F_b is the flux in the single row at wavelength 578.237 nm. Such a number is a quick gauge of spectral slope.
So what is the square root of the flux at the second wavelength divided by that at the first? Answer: 0.94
